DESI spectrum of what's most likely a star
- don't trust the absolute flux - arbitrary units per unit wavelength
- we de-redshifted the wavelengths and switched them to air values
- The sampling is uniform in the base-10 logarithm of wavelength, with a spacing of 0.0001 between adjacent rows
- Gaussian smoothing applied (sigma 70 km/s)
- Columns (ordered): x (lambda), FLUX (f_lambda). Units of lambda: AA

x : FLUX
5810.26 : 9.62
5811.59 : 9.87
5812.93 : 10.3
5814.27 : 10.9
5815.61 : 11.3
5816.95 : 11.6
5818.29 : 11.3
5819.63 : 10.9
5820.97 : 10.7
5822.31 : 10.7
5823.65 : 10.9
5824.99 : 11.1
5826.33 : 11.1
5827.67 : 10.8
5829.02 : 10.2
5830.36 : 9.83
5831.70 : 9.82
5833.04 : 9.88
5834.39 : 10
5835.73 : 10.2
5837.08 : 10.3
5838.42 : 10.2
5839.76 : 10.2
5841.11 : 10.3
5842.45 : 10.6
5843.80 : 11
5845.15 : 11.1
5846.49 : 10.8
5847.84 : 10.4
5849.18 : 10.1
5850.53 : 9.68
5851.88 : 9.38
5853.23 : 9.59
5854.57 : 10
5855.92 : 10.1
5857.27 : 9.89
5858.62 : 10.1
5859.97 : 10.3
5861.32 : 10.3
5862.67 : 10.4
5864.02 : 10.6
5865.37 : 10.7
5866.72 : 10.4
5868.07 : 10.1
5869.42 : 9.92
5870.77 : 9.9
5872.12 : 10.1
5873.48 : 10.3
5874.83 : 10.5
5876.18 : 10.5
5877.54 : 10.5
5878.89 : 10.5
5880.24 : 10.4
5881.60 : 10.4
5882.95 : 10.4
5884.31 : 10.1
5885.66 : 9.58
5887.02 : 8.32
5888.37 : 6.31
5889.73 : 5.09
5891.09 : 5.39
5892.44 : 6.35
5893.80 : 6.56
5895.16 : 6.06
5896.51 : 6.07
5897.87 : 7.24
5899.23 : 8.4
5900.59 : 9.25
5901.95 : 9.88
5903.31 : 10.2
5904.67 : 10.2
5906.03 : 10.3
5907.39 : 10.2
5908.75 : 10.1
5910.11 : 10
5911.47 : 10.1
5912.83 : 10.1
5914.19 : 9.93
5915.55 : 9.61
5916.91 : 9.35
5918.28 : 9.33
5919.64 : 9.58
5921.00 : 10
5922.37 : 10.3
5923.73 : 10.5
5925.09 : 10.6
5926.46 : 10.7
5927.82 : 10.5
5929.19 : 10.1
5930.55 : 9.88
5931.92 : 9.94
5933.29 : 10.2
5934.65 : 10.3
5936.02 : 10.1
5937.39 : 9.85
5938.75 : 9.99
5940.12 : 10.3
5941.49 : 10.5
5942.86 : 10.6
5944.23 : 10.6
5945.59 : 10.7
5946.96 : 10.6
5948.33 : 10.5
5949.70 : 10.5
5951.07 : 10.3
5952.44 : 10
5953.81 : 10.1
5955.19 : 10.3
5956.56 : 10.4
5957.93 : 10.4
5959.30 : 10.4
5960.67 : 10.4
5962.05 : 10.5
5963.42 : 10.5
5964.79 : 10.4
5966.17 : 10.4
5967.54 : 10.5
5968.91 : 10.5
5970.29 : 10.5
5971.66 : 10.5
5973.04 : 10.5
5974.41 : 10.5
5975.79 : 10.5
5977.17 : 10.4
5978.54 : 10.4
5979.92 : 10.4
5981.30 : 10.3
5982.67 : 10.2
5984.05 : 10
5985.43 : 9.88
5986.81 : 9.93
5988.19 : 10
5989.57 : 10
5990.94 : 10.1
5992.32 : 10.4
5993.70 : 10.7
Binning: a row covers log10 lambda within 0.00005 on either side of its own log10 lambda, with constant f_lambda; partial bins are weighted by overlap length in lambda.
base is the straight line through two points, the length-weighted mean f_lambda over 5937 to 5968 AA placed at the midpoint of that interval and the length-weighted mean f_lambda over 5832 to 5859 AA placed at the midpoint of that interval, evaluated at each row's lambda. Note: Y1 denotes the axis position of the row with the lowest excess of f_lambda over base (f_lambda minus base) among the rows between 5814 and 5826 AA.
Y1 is 5822.31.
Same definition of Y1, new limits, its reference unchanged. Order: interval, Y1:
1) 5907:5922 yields 5918.28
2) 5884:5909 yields 5889.73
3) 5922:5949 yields 5937.39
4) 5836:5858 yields 5851.88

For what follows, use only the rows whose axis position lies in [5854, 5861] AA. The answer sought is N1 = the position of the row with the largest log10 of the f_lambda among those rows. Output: 5859.97 AA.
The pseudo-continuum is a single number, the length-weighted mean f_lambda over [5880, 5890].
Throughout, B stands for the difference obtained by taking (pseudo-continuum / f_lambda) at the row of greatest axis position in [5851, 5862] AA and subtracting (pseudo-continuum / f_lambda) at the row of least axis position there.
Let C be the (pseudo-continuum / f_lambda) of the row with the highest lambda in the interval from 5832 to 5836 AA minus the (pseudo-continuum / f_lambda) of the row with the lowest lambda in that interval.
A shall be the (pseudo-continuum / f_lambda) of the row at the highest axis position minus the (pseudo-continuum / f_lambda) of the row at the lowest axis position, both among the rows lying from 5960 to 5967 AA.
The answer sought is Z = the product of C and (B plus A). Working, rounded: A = 0.000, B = -0.08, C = -0.03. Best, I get 0.002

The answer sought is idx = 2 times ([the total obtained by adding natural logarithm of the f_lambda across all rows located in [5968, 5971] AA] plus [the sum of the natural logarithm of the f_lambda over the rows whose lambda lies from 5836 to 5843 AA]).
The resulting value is 33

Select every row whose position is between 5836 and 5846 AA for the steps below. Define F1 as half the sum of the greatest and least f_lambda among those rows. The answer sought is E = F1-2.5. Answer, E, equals 8.15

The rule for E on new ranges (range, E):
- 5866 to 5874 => 7.65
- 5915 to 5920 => 6.97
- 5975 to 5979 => 7.95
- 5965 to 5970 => 7.95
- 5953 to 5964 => 7.80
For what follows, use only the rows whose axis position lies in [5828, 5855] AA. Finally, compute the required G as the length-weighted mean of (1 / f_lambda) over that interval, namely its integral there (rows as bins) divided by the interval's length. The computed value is 0.098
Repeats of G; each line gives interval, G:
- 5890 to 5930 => 0.114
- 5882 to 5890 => 0.125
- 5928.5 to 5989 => 0.097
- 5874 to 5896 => 0.126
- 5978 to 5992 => 0.099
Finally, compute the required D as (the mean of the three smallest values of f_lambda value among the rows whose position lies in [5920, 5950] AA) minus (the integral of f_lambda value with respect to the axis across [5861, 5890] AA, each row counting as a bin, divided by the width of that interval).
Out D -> 0.0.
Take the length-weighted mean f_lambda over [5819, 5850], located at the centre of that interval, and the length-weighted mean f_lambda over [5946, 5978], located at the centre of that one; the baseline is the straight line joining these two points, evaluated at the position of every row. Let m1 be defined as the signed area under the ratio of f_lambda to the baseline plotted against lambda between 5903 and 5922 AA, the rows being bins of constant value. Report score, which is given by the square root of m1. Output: 4.25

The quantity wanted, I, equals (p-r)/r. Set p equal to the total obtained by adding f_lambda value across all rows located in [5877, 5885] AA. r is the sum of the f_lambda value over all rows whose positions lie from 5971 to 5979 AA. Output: -0.01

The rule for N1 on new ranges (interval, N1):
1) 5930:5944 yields 5942.86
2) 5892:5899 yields 5897.87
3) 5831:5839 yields 5837.08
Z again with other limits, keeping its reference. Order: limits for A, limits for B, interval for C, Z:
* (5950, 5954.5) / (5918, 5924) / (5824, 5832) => -0.009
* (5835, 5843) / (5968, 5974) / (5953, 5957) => 0.001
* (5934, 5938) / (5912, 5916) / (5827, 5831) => 0.007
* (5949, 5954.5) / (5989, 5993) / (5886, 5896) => 0.000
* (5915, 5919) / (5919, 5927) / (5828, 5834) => -0.002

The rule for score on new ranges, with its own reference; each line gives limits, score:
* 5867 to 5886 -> 4.31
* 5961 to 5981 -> 4.48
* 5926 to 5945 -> 4.32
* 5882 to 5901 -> 3.70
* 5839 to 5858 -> 4.31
